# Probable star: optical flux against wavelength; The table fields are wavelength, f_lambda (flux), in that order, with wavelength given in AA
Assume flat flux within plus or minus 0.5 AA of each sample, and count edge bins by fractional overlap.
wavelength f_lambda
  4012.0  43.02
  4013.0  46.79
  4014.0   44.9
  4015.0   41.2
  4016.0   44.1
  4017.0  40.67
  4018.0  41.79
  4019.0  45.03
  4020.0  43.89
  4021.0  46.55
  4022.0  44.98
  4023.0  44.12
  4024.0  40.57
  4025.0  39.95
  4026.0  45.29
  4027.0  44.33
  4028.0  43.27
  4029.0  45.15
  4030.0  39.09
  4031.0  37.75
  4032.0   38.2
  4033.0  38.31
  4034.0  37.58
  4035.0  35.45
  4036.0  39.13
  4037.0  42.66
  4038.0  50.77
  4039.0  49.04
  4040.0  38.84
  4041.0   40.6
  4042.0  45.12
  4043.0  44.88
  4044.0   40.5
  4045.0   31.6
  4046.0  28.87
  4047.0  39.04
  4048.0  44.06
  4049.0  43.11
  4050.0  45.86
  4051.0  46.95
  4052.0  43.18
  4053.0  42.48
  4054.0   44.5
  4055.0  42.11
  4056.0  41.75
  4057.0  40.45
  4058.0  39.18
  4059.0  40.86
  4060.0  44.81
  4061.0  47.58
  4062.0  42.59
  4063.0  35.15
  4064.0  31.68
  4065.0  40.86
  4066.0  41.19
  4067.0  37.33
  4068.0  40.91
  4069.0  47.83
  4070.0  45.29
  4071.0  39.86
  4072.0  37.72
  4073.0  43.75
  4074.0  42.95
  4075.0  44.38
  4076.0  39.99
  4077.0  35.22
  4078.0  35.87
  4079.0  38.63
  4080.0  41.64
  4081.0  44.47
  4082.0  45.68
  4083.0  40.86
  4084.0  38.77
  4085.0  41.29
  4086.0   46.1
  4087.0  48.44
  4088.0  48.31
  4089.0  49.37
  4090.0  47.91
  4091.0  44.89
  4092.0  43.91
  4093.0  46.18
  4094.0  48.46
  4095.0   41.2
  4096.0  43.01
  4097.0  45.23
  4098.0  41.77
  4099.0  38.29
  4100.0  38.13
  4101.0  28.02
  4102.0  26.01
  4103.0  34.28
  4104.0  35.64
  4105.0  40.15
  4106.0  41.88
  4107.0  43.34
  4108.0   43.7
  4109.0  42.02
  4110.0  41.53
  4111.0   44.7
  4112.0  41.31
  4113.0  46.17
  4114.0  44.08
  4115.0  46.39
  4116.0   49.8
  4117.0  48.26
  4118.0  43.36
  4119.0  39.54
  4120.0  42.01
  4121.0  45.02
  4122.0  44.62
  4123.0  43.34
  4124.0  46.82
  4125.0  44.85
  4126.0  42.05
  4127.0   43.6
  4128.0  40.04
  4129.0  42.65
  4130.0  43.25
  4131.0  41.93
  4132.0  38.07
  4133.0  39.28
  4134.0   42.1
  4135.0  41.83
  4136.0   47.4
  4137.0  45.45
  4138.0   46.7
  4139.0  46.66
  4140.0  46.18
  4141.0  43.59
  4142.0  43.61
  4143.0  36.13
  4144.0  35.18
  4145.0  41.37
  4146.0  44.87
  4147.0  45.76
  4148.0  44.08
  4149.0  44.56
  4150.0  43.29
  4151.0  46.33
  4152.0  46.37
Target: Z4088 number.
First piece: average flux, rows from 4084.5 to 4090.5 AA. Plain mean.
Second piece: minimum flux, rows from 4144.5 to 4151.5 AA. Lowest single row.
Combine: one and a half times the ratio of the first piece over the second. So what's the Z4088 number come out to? 1.70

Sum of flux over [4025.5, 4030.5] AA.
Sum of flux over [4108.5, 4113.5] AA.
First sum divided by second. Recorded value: 1.01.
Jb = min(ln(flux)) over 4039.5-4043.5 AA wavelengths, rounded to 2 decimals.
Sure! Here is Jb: 3.66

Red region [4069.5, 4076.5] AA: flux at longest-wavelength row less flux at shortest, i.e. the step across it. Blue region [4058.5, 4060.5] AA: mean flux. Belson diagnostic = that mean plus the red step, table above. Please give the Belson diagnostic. 38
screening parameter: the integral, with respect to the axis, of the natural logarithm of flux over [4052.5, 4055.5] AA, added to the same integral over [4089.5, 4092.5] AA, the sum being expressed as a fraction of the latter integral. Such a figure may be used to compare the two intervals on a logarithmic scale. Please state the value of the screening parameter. 1.99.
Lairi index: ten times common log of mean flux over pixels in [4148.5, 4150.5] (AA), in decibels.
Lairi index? 16.4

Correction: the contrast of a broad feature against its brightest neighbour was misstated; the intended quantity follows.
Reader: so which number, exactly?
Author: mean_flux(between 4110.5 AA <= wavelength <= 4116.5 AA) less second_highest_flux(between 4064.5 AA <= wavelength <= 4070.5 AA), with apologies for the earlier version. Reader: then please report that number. 0.1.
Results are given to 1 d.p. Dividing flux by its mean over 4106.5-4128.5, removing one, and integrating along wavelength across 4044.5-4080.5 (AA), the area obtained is -2.6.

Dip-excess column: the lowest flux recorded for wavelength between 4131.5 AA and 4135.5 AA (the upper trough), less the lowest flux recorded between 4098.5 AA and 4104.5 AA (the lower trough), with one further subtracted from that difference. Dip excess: 11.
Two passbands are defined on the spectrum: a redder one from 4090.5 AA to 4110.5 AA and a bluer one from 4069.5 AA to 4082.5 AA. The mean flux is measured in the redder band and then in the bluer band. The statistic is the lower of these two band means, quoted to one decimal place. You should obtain 40.4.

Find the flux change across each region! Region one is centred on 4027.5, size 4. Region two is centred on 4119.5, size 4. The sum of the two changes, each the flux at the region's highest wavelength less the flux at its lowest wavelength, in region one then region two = 2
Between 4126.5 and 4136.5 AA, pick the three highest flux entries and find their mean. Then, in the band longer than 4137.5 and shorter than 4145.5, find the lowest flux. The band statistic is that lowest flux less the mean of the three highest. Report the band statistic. -9.6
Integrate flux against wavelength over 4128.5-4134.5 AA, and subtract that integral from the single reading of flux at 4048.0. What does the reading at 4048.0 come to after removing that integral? -203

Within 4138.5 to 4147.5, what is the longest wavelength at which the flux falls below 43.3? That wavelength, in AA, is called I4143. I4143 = 4145.0 AA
